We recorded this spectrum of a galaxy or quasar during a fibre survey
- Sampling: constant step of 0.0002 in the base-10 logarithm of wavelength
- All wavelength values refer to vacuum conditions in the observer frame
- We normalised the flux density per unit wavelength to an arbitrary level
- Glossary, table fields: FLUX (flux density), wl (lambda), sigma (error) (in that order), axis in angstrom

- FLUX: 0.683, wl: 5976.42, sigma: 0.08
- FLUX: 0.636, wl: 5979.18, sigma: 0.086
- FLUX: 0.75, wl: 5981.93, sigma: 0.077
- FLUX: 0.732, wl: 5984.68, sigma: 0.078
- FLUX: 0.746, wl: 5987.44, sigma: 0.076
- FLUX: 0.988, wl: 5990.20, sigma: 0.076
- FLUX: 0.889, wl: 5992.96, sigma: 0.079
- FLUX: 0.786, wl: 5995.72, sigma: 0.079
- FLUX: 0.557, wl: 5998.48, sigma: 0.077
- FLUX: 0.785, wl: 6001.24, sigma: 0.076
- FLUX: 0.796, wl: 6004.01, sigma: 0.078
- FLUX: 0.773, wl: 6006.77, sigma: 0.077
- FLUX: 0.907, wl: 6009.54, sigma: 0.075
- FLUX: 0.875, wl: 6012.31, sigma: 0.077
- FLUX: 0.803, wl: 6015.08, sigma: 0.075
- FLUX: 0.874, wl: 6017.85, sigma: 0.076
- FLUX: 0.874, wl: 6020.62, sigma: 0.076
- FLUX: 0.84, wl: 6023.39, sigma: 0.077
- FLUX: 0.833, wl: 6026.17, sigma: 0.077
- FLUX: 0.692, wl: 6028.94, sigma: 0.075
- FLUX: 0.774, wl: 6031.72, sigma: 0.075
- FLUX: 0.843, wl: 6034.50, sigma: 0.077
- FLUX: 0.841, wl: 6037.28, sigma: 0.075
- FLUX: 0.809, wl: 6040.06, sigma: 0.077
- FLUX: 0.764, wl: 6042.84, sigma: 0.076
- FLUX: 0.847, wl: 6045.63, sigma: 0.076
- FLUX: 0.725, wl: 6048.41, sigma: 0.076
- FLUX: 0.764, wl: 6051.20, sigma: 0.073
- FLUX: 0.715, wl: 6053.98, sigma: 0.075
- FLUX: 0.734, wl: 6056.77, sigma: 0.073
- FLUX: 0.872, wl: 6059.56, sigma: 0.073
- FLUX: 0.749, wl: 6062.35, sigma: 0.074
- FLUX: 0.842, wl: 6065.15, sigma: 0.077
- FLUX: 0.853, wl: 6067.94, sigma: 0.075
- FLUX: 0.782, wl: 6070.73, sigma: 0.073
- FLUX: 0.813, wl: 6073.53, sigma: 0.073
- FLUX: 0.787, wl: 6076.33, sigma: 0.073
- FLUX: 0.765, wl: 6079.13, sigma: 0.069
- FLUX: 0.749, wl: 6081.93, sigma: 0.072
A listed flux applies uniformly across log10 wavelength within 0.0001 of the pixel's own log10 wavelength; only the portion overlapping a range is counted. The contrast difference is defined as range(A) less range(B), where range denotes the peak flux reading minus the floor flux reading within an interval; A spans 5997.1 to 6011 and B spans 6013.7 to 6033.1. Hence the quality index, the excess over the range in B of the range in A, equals 0.17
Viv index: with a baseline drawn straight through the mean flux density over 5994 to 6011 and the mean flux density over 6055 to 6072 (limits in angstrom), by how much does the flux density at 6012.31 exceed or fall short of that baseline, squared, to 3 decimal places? 0.010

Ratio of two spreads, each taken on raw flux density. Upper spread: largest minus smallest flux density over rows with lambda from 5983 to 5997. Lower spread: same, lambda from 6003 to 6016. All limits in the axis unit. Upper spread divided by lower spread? 1.9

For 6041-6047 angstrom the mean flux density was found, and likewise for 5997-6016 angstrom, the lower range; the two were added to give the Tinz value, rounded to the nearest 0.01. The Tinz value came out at 1.59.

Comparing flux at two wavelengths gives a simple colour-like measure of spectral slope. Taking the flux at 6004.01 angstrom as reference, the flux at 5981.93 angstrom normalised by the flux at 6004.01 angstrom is 0.94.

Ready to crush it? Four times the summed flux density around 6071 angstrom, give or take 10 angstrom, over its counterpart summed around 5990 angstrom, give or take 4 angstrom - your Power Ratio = 8.5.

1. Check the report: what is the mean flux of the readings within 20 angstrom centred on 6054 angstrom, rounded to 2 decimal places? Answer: 0.77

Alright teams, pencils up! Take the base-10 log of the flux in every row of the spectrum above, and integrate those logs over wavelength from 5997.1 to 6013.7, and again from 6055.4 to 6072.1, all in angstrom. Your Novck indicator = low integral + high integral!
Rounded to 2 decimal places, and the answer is -3.44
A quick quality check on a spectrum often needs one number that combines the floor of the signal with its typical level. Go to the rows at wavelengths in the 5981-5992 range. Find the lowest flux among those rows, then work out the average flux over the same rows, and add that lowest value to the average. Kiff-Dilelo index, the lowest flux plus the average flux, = 1.54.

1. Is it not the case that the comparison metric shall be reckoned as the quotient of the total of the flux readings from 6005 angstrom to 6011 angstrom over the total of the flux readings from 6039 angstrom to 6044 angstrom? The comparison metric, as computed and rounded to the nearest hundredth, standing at 1.07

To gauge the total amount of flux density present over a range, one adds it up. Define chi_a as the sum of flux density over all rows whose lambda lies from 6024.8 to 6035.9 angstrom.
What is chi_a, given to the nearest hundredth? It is 3.14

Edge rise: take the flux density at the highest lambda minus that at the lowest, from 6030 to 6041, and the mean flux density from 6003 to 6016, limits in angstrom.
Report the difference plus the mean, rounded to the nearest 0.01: 0.87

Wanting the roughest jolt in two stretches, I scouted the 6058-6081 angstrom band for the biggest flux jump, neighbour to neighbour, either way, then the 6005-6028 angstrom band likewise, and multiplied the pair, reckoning 0.016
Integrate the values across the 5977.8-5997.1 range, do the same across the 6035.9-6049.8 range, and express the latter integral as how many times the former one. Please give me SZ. 0.73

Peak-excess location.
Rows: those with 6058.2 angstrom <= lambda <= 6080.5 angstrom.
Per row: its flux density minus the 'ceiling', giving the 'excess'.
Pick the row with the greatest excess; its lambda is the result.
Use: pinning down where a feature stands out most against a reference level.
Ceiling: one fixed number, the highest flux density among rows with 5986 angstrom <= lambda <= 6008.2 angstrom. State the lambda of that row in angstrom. 6059.56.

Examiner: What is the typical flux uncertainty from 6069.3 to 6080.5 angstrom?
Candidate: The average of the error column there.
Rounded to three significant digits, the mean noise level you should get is 0.0720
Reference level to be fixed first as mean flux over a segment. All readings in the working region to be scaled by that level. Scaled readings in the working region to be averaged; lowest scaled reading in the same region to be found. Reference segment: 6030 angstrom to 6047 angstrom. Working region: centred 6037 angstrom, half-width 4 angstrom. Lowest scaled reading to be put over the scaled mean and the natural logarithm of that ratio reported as -0.027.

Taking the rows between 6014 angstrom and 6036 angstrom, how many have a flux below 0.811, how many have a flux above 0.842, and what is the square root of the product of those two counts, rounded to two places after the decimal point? 3.00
